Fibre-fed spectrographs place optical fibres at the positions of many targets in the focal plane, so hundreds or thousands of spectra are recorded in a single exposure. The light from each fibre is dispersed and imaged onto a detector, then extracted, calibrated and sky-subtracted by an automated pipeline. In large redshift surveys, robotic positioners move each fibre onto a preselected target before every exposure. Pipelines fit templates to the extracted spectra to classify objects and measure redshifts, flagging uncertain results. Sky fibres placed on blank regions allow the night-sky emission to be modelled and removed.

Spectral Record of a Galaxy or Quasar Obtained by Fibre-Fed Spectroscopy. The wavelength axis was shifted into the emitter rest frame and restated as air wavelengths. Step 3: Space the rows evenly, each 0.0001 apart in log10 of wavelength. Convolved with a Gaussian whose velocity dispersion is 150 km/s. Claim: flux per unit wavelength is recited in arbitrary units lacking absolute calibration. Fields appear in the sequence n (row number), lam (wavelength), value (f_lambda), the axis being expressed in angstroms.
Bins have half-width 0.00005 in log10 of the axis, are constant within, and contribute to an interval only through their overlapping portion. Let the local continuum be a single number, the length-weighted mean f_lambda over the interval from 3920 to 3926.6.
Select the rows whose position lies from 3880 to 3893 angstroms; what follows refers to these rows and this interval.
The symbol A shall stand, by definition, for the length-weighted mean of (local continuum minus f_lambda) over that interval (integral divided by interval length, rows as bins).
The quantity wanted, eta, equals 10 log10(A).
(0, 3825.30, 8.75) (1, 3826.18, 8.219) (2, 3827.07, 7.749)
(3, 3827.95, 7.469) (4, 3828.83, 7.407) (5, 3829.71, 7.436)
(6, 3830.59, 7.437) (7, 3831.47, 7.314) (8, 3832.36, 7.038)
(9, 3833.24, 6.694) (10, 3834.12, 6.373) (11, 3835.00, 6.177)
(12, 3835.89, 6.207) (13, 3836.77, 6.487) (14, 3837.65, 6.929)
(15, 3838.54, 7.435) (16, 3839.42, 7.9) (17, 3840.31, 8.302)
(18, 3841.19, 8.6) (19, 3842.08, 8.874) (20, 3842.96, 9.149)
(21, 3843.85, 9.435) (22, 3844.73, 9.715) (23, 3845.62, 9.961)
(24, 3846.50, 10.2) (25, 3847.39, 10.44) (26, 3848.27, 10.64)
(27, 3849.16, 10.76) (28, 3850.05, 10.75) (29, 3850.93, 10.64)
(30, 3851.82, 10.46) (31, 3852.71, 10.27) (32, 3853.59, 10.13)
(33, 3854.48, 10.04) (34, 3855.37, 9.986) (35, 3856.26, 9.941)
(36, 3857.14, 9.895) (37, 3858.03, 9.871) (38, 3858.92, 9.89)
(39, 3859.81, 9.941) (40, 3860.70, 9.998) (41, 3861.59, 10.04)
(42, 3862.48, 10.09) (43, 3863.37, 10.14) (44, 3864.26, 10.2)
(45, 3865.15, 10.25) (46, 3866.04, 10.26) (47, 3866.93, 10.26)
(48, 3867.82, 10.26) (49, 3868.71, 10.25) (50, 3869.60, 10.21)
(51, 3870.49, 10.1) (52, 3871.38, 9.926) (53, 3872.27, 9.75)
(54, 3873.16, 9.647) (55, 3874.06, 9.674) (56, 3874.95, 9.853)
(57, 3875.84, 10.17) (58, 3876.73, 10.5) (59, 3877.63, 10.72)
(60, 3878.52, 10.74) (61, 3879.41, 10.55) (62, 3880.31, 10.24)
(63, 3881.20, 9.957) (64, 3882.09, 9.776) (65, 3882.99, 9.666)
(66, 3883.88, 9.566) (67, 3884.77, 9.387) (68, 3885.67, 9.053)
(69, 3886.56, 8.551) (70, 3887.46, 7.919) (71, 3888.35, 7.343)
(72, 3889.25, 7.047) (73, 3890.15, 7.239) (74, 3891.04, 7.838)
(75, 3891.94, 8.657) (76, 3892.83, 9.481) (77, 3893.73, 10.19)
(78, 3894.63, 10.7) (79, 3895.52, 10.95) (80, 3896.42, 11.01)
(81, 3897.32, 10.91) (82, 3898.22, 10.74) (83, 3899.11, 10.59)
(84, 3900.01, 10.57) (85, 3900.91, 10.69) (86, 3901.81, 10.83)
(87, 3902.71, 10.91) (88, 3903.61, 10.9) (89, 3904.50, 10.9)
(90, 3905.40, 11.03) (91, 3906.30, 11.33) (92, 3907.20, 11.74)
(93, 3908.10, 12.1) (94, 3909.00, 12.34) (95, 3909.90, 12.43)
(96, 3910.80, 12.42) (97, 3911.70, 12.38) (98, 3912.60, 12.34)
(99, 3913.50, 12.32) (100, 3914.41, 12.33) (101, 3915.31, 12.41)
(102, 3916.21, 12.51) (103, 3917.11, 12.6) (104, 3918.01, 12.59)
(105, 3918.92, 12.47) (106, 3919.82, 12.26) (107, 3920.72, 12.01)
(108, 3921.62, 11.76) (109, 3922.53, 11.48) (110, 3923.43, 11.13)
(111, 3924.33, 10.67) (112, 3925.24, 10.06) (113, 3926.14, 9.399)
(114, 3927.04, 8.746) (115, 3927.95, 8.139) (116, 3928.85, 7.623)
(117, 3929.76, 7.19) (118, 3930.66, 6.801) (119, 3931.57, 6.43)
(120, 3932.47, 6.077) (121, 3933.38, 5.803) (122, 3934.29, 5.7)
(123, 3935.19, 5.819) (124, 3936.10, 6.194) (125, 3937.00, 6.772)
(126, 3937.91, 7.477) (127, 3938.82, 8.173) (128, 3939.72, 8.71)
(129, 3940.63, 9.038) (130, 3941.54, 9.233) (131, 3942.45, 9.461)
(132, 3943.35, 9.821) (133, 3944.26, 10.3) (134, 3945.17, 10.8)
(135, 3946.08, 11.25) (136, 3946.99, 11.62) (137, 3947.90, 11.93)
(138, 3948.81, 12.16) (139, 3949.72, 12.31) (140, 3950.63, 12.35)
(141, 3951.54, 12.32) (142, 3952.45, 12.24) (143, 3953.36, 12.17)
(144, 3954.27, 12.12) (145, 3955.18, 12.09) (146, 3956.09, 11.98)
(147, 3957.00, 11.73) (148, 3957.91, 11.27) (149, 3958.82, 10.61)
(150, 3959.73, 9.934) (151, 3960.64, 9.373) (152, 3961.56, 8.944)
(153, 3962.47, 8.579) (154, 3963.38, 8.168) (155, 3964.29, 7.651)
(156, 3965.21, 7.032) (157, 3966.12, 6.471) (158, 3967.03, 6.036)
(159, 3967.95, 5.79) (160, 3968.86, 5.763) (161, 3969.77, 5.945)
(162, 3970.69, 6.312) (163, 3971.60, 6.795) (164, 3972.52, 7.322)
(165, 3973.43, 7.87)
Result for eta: 4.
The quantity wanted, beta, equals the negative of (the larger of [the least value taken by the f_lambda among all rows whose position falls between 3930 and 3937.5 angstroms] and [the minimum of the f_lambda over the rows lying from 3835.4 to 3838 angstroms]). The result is -6.2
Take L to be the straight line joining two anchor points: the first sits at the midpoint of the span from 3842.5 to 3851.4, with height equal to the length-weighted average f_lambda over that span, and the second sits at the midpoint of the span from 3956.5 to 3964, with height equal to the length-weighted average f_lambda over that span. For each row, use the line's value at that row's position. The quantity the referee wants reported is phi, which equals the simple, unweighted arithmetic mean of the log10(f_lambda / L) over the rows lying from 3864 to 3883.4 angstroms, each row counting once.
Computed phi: 0.00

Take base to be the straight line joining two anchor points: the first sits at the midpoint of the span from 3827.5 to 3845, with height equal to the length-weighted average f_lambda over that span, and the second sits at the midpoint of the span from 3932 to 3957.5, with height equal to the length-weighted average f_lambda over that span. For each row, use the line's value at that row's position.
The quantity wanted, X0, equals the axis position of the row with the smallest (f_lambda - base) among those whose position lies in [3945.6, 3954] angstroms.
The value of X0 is 3946.08 angstroms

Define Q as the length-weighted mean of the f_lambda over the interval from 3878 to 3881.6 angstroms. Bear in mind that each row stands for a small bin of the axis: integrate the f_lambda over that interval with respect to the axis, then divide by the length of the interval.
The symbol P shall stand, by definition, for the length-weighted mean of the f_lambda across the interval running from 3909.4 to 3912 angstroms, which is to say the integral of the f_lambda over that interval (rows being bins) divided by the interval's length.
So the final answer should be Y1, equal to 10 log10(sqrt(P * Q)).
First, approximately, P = 12.4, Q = 10.4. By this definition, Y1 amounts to 10.6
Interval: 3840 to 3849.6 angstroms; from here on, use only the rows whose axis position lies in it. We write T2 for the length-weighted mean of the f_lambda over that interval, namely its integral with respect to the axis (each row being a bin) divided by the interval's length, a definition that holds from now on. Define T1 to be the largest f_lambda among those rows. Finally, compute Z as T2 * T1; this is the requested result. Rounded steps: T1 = 10.76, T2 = 9.7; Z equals 104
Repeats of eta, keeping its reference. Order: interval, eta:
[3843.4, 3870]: -1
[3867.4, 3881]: -1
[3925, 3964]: 2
